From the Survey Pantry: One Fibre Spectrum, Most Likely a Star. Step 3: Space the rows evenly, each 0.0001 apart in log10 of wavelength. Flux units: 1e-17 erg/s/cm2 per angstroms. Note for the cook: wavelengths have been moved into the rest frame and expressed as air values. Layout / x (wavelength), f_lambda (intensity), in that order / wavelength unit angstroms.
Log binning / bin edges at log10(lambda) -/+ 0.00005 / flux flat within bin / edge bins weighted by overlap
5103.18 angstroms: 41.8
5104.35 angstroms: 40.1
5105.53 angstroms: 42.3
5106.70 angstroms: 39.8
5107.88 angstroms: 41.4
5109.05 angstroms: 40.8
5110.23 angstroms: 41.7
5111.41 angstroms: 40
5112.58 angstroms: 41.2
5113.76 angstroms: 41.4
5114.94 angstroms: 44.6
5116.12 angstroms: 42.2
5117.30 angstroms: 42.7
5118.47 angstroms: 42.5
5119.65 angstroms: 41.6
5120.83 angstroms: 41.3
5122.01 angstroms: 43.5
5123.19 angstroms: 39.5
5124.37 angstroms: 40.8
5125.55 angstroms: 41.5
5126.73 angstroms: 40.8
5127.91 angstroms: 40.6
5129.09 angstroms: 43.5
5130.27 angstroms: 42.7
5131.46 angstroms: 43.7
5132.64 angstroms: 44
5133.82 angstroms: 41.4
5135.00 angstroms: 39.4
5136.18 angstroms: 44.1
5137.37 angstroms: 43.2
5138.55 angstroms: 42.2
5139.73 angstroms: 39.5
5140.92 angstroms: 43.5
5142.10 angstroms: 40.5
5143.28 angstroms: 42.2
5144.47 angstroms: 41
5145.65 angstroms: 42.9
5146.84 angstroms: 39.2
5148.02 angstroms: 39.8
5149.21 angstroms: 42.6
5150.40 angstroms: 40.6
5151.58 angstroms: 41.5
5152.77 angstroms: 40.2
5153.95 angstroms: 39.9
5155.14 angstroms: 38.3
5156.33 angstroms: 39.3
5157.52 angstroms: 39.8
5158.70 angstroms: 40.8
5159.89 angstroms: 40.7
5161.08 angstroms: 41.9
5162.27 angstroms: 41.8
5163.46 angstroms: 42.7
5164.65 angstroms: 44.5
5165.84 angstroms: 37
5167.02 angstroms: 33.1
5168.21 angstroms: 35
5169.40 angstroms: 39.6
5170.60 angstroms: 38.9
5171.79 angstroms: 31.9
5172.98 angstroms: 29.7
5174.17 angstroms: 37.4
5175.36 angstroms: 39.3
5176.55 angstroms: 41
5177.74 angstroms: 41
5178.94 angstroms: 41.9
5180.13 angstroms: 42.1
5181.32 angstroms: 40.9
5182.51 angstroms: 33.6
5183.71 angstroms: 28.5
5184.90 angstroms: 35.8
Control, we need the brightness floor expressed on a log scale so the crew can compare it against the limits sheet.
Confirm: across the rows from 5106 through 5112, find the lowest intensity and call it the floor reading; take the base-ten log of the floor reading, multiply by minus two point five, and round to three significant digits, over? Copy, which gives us -4.00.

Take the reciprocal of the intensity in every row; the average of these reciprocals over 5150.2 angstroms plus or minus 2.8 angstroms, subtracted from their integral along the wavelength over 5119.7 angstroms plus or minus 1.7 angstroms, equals 0.06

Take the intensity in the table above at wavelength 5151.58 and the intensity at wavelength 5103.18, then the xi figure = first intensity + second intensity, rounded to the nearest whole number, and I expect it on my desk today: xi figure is 83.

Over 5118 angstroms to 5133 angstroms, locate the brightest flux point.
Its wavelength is 5132.64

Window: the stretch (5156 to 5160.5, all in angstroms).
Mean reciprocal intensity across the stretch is 0.0249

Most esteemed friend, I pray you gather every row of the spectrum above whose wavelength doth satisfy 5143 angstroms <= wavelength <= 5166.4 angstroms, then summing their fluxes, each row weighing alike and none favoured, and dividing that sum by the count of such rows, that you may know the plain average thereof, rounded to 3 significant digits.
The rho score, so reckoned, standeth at 40.8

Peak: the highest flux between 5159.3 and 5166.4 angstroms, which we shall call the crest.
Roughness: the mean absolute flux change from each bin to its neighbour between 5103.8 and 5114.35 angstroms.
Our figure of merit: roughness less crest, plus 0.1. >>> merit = -43.0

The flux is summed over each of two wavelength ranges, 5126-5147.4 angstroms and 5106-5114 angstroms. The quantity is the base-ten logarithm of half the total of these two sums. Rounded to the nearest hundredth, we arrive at 2.72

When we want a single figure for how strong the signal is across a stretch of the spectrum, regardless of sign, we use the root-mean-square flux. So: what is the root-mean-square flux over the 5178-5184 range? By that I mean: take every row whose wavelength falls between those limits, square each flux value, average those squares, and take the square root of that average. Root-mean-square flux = 38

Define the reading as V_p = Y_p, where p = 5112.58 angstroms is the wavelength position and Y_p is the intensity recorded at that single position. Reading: 41.2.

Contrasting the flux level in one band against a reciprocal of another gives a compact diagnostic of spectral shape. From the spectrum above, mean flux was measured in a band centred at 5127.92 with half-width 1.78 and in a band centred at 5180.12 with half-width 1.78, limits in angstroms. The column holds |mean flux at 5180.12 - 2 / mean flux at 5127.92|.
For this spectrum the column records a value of 41.6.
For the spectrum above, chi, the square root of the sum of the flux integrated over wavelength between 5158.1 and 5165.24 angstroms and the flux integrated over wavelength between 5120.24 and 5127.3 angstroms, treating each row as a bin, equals 24.3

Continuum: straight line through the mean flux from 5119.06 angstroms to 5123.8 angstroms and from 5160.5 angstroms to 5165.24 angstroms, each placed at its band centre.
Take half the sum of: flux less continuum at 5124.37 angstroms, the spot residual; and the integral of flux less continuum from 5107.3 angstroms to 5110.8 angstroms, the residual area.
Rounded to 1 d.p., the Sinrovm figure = 0.0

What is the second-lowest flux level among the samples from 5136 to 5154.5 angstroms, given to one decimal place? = 39.5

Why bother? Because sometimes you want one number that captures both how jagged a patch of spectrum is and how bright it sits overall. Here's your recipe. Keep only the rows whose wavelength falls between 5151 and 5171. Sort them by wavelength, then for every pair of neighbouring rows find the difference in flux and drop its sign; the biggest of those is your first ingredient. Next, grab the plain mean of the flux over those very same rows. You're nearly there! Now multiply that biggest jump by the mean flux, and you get 298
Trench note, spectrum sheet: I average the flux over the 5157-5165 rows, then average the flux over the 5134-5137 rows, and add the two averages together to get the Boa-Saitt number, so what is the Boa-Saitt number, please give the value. 83.5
